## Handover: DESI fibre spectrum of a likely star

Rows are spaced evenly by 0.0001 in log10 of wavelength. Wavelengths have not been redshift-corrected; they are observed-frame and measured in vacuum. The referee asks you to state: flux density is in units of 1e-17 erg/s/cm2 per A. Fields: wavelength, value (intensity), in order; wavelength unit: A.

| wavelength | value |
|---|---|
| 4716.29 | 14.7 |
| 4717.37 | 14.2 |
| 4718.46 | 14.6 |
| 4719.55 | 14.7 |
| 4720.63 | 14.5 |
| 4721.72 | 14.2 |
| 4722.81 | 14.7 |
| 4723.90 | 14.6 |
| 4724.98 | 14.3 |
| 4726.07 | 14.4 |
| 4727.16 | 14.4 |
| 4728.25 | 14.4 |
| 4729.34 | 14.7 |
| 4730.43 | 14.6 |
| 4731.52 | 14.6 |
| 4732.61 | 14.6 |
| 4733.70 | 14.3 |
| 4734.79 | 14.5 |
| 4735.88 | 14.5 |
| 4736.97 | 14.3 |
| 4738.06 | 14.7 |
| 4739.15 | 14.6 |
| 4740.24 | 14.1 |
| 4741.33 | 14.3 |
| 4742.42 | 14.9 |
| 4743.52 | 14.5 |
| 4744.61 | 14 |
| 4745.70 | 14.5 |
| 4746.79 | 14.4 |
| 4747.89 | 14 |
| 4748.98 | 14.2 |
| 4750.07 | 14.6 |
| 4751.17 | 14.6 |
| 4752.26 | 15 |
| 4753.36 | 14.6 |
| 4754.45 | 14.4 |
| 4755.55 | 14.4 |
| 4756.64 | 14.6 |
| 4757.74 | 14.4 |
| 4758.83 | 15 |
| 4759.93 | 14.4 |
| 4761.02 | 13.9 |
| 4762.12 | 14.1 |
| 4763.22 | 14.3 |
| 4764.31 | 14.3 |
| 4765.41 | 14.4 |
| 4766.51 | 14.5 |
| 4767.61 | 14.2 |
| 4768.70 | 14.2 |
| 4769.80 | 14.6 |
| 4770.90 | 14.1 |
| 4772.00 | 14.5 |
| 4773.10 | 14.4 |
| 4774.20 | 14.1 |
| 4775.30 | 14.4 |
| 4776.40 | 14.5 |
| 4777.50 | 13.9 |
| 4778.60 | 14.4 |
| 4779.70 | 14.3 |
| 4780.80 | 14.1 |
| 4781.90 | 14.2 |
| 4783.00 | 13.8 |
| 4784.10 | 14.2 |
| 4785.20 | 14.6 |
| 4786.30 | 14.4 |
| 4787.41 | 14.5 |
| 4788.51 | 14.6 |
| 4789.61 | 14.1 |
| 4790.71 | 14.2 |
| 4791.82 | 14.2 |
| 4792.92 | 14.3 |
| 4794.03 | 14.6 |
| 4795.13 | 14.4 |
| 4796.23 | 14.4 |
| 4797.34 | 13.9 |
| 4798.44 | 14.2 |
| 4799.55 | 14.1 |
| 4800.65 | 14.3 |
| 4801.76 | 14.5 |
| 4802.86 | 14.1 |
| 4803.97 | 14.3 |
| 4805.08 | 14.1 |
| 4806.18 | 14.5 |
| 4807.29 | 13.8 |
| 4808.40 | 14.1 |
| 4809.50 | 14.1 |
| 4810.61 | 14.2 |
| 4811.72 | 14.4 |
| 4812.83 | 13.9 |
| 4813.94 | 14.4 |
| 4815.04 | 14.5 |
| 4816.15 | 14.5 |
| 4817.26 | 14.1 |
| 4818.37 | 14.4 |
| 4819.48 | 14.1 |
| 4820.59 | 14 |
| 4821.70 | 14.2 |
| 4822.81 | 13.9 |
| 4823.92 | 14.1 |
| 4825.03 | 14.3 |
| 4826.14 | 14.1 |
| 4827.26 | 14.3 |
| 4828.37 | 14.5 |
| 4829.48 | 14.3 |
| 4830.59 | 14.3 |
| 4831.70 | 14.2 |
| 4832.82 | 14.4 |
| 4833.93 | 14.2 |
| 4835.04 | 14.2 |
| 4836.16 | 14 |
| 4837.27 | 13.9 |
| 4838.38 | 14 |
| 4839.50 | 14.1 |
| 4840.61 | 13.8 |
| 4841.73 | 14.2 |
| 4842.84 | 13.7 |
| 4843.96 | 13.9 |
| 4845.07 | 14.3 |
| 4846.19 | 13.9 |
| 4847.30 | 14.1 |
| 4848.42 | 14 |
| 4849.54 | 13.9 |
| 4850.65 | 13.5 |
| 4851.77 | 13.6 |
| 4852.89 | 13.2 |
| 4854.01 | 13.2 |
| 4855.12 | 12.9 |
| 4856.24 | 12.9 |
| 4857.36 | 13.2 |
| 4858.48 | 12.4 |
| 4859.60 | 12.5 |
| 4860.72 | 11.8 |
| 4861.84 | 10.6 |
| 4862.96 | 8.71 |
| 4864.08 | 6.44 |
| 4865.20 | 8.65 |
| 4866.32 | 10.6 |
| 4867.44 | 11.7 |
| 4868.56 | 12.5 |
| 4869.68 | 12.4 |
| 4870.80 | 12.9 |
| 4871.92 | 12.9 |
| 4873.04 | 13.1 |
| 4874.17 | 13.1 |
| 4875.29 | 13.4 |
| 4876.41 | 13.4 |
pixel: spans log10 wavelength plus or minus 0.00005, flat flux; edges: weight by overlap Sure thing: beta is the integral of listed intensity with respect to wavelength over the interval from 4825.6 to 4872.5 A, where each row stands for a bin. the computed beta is 611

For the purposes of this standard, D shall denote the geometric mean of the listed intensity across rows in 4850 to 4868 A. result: 11.4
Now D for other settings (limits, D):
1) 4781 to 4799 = 14.3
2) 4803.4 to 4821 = 14.2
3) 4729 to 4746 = 14.5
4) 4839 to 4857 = 13.7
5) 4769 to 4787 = 14.3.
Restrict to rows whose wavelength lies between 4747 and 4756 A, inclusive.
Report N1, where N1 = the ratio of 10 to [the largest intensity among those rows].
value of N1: 0.67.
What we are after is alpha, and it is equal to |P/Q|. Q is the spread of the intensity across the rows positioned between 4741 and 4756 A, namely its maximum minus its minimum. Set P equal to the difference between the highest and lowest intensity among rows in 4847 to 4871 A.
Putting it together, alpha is 7.7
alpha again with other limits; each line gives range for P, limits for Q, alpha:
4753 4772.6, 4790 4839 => 1.4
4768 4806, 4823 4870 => 0.1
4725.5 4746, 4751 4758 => 1.5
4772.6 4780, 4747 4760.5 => 0.6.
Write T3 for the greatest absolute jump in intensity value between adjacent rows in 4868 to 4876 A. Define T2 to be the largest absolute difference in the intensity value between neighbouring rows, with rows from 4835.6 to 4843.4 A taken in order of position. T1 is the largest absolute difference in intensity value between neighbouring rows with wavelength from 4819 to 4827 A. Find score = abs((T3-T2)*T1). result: 0.00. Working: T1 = 0.3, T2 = 0.50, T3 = 0.50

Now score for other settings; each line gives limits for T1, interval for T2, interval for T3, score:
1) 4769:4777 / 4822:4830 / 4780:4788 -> 0.10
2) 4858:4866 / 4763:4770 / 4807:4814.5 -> 0.23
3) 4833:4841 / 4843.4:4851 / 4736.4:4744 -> 0.06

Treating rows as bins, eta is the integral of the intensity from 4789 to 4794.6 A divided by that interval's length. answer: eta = 14.3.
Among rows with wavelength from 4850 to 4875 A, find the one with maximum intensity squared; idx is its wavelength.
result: 4851.77 A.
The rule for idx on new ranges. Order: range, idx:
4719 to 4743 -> 4742.42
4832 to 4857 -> 4832.82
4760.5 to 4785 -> 4769.80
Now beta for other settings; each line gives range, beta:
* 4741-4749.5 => 122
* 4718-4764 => 665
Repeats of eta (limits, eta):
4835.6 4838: 14.0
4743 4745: 14.3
